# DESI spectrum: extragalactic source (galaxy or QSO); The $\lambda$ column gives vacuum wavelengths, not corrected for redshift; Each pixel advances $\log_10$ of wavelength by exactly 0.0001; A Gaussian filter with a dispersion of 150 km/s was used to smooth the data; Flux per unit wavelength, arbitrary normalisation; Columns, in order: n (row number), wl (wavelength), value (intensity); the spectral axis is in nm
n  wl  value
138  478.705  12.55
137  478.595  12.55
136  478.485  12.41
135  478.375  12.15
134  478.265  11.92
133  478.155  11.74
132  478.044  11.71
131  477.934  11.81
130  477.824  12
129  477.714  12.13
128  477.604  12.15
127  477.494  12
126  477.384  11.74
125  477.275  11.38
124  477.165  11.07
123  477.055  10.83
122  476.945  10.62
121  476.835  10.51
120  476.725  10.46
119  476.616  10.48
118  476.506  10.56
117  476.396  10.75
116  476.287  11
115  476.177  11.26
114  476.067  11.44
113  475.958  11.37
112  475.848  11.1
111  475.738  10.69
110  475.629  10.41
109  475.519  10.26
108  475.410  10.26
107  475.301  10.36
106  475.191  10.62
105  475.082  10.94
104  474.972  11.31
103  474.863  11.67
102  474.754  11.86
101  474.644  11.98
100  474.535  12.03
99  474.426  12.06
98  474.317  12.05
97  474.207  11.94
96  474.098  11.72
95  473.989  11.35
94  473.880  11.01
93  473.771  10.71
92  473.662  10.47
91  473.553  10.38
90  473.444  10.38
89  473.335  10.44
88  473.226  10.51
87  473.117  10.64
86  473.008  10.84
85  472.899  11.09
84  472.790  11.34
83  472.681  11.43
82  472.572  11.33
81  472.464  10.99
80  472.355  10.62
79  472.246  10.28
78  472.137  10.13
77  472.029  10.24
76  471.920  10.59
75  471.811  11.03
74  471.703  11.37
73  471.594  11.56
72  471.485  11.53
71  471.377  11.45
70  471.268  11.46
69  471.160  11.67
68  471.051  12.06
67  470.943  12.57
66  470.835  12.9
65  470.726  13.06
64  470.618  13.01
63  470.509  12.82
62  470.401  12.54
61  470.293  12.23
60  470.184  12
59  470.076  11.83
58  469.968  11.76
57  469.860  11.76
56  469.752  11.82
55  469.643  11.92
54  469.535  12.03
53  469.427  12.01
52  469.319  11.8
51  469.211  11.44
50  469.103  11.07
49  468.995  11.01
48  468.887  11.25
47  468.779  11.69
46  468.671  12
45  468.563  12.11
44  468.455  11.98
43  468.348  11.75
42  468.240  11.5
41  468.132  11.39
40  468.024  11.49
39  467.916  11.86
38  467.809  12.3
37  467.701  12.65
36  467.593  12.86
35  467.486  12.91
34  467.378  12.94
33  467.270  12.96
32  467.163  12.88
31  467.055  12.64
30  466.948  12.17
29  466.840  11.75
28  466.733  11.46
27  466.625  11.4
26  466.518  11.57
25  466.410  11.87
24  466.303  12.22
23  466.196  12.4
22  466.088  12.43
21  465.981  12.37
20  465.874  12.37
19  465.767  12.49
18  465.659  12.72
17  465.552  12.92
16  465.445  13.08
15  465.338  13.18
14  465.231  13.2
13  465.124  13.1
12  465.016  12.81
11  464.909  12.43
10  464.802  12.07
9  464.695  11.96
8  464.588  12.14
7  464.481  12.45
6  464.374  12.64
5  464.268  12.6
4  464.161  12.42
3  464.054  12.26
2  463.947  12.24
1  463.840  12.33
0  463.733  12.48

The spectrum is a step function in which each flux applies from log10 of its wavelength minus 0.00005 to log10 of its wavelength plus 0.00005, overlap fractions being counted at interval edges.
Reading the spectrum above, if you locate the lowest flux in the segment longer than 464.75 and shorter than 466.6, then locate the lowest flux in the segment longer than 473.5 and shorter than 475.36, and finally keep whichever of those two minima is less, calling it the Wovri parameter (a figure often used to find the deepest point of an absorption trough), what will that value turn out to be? 10.4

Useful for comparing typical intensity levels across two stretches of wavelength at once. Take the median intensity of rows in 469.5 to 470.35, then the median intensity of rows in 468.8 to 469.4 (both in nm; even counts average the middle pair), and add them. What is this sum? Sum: 23.1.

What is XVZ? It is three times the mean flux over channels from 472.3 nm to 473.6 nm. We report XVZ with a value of 32.5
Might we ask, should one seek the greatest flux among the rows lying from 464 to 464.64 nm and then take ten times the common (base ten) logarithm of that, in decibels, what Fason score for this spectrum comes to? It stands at 11.0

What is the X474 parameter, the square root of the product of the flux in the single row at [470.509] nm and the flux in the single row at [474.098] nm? 12.3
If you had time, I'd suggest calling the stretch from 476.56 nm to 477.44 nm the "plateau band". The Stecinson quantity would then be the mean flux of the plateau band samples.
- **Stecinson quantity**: 10.9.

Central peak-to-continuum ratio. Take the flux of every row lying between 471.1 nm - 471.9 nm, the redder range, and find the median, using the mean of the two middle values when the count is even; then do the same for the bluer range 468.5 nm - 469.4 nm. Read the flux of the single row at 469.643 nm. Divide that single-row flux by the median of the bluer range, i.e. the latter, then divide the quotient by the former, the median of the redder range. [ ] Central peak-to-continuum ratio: 0.090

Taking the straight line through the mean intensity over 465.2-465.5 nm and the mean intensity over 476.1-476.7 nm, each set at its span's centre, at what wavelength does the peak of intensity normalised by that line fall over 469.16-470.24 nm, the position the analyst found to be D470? 470.184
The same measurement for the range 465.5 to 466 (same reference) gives 465.552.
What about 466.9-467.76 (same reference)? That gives 467.378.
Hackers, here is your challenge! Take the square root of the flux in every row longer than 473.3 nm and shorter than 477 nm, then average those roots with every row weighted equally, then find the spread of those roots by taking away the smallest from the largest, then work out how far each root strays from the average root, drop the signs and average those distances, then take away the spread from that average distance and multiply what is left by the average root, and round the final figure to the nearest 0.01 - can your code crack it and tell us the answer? -0.63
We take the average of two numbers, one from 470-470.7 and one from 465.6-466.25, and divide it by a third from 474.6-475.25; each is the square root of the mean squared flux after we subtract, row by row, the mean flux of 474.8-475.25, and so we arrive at 2.4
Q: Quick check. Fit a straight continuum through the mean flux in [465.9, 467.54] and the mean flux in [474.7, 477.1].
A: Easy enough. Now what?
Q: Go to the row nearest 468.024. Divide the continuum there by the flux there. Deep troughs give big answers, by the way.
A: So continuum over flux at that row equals 1.05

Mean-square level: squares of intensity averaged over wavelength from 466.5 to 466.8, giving 132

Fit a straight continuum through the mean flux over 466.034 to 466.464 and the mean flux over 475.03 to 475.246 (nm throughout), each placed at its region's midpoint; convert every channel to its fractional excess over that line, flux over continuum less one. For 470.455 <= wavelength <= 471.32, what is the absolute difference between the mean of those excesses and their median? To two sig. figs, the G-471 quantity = 0.019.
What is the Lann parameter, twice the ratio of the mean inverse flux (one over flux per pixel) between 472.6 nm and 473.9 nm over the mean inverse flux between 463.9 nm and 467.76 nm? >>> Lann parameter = 2.31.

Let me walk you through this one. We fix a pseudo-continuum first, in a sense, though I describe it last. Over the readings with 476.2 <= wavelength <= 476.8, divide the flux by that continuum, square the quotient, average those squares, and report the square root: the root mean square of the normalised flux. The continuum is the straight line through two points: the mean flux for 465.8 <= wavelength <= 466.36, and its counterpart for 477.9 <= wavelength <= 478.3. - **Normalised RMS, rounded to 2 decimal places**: 0.90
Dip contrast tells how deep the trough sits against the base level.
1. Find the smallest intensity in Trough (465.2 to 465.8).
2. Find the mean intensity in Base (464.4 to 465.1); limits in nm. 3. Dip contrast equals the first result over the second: 1.01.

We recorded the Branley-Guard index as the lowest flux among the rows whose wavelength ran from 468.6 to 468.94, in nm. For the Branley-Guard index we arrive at 11.25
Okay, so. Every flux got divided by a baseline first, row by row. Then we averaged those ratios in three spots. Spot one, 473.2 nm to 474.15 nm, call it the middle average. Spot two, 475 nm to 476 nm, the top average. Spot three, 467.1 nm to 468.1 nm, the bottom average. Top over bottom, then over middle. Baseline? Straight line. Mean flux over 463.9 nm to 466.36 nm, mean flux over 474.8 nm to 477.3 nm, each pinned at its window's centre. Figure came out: 0.99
